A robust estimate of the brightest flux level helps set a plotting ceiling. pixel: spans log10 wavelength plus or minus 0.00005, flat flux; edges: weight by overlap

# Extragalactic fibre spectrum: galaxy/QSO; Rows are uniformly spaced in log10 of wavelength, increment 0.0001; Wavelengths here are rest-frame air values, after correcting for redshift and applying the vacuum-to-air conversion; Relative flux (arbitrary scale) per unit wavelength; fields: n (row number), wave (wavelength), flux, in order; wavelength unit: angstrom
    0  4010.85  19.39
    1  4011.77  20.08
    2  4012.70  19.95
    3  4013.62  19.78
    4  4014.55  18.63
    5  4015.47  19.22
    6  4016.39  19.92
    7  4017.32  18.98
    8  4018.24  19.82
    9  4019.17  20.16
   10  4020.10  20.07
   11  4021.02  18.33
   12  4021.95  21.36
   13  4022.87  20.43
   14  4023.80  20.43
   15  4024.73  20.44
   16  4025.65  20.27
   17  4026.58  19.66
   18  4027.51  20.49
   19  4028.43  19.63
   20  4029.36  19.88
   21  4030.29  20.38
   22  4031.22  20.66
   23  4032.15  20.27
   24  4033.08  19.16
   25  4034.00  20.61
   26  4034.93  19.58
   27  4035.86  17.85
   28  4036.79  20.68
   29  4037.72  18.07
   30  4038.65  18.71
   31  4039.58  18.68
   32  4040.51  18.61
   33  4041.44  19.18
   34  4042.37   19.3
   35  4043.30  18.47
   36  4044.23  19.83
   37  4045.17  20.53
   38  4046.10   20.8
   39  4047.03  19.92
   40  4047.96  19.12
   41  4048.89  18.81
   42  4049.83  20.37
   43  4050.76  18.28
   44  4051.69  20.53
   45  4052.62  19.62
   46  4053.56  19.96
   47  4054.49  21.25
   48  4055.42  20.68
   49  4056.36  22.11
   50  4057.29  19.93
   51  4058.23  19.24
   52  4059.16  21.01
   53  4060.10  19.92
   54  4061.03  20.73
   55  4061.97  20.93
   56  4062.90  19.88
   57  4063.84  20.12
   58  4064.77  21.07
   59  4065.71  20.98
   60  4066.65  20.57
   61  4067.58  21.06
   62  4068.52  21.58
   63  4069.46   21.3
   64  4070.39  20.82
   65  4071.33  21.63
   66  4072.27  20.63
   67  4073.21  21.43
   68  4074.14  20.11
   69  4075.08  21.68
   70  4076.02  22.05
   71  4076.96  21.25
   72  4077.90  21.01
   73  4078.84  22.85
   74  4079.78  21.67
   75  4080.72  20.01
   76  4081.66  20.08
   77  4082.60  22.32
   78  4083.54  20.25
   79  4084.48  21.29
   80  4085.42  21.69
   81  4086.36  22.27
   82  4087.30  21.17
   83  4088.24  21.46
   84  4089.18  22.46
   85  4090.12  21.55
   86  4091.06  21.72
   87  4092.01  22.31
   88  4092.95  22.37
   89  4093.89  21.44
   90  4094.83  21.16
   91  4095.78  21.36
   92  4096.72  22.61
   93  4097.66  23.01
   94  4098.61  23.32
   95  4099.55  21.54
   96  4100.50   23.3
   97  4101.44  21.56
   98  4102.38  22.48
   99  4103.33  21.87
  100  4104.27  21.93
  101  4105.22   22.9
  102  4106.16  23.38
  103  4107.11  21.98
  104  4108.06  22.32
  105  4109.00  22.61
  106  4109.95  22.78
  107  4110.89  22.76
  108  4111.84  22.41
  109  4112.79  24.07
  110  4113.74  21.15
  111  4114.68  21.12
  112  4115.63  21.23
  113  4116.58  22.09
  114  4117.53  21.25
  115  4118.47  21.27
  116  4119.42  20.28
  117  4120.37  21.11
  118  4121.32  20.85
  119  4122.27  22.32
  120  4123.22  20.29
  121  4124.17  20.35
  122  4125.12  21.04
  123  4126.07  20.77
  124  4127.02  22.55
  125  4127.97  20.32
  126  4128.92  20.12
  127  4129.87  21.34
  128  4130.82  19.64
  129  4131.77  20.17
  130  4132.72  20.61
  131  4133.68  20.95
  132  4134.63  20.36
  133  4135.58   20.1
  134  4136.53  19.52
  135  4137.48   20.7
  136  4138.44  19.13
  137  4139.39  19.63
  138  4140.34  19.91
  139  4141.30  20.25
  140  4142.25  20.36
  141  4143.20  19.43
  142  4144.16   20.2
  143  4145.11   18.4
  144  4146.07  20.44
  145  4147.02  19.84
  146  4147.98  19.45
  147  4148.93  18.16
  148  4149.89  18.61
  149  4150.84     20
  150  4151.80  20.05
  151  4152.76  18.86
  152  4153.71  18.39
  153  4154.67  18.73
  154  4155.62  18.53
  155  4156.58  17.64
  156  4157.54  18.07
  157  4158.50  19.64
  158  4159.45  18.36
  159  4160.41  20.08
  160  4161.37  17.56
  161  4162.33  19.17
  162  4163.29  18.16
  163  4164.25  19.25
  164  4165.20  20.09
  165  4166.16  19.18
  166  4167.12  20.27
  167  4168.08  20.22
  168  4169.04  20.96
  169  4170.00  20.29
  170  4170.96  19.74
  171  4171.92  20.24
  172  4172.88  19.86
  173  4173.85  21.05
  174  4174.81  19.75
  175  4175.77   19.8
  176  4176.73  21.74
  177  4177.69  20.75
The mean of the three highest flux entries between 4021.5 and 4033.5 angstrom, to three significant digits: 20.8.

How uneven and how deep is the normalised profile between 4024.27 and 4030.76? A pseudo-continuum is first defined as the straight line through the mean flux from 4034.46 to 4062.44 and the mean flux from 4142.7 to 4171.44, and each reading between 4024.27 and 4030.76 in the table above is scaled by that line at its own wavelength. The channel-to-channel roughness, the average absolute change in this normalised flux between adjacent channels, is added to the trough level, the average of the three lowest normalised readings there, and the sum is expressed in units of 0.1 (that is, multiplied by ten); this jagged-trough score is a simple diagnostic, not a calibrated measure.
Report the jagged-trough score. 10.2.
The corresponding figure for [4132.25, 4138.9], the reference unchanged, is 10.5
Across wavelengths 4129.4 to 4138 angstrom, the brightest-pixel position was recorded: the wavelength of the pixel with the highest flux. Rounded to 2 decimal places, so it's 4129.87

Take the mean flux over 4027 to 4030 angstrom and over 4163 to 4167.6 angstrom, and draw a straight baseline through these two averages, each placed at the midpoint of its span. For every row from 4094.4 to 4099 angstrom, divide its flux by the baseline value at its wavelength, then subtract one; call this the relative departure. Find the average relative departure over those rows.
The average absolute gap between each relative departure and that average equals 0.042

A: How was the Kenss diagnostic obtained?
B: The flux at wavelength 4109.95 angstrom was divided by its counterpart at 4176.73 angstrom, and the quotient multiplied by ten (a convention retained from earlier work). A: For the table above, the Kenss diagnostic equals 10.5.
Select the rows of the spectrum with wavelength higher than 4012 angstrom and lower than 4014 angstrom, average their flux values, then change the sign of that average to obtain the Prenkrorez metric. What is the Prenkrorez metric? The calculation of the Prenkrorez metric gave -19.9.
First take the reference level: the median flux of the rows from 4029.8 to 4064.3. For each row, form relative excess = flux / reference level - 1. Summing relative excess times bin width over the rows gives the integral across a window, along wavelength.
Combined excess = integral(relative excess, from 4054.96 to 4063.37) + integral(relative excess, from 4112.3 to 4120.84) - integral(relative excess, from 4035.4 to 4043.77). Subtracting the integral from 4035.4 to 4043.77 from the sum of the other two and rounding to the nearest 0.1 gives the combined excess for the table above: 1.4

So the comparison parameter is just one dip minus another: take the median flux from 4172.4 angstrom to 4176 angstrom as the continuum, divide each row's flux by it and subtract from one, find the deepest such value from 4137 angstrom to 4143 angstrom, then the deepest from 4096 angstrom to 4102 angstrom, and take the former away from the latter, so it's -0.12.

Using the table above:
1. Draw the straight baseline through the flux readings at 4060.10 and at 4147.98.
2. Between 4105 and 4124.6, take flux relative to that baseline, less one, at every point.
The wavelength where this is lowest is 4119.42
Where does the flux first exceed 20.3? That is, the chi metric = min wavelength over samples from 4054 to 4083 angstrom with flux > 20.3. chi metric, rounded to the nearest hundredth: 4054.49 angstrom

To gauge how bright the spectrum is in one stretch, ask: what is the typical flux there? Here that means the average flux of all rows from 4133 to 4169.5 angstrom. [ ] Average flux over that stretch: 19.4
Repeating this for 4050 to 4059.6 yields 20.3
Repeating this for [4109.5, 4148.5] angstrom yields 20.7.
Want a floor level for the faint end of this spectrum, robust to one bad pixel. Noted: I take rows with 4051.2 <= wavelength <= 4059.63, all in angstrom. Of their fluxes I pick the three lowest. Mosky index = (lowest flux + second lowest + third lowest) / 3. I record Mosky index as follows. 19.6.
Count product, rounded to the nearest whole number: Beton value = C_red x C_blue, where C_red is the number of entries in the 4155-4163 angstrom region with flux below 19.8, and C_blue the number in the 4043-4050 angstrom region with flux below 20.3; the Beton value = 35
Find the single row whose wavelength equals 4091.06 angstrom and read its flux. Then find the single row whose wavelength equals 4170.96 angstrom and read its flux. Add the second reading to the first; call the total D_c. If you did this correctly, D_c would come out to 41.5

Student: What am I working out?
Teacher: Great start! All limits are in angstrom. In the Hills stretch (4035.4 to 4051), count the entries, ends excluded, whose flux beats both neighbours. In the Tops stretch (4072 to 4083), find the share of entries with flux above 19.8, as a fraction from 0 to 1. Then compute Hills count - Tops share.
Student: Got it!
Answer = 4.0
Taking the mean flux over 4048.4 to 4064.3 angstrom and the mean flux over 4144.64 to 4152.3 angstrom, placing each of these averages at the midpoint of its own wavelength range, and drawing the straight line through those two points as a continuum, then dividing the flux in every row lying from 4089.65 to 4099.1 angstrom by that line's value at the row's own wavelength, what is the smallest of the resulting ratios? 1.07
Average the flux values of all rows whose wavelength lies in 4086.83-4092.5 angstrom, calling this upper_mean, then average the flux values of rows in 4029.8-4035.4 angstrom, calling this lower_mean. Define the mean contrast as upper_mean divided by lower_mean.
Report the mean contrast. 1.08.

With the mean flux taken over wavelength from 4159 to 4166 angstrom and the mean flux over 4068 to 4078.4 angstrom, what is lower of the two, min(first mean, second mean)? 19.0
